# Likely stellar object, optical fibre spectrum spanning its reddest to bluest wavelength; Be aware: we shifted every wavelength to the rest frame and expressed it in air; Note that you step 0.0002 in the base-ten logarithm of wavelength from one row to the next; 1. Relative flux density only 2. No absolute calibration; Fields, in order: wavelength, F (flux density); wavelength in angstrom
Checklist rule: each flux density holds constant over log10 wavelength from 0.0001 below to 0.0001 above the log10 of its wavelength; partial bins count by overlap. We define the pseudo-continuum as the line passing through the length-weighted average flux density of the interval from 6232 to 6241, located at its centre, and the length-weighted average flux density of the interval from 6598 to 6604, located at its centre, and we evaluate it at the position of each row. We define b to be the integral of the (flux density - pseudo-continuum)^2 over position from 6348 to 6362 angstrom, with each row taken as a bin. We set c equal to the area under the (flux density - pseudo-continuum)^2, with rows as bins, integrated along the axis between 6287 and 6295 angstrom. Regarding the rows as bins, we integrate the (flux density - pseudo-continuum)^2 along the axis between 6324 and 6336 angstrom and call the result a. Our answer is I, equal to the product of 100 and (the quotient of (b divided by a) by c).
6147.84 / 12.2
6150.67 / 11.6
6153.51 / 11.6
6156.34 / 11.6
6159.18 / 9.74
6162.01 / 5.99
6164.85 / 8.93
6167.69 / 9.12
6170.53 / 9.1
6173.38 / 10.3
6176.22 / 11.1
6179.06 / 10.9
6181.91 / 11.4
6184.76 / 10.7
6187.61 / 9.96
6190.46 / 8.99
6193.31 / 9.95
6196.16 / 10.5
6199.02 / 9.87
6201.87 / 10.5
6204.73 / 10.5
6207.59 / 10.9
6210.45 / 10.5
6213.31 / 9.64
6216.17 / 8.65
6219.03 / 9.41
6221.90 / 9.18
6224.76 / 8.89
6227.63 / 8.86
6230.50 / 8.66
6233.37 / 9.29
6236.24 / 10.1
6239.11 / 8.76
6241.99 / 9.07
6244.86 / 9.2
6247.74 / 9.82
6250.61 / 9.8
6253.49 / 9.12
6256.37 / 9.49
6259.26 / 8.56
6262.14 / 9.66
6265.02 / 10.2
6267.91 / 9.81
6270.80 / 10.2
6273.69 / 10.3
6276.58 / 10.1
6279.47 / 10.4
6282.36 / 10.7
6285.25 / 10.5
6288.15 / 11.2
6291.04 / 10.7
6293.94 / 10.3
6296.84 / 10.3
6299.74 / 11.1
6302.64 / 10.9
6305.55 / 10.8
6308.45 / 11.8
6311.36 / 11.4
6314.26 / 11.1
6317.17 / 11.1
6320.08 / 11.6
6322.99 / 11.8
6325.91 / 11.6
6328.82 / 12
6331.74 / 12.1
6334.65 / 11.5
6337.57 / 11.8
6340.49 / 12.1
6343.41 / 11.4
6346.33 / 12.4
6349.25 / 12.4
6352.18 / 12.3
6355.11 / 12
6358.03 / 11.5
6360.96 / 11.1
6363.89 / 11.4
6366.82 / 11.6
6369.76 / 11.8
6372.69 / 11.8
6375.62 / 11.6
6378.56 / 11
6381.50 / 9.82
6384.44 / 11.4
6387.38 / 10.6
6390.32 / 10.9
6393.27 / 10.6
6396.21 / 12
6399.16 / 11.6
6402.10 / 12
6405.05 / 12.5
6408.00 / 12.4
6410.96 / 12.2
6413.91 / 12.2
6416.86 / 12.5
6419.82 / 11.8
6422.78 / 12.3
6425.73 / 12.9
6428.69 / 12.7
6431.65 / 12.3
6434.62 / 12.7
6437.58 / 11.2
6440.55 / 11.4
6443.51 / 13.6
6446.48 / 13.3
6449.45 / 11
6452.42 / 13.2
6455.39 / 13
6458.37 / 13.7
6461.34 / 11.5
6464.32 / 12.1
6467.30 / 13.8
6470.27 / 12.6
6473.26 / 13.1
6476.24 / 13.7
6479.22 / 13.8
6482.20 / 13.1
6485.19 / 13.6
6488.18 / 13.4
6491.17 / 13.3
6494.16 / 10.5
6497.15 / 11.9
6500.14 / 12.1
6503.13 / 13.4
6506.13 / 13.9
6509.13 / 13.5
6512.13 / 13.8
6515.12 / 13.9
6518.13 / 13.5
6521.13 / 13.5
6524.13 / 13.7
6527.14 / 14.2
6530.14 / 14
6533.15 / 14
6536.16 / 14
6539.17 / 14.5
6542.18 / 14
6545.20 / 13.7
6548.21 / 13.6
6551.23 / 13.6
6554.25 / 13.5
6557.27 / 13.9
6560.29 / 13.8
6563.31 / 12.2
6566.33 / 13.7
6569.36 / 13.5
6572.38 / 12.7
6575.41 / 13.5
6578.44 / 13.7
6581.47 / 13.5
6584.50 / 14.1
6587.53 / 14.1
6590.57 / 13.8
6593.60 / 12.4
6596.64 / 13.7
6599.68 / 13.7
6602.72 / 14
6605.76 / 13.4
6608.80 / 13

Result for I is 18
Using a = 21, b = 20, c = 5.2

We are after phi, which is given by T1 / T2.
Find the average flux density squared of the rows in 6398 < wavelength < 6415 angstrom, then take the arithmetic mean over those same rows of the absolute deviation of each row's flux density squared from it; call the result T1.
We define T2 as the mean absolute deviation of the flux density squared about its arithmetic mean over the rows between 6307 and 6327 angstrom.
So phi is 1.00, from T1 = 5.6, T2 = 5.6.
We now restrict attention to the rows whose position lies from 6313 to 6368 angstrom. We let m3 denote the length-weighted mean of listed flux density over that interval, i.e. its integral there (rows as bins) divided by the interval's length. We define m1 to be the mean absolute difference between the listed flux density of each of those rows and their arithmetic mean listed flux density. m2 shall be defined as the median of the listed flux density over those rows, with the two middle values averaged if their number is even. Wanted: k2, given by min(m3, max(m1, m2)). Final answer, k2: 11.6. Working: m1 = 0.35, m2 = 11.6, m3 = 11.7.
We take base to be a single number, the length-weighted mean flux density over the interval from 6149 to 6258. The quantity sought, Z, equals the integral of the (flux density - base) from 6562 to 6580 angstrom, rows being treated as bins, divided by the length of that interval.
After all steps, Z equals 3.4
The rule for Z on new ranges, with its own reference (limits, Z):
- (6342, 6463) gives 2.2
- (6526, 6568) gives 4.0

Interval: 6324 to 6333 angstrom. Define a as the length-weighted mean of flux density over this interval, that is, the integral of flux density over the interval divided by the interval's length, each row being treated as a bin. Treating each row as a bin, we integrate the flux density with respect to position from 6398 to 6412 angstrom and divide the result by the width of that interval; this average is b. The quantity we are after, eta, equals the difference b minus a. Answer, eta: 0.3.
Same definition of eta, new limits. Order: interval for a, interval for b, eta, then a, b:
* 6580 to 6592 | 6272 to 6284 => -3.5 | 13.9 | 10.4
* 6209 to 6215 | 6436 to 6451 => 2.1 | 10.0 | 12.1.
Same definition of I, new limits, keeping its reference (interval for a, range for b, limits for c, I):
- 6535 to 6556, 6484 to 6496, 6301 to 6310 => 16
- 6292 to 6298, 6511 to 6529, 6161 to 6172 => 204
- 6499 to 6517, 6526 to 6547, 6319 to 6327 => 11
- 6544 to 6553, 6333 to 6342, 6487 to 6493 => 133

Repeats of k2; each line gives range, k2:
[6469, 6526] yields 13.2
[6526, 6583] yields 13.7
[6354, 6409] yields 11.4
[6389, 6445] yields 12.1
